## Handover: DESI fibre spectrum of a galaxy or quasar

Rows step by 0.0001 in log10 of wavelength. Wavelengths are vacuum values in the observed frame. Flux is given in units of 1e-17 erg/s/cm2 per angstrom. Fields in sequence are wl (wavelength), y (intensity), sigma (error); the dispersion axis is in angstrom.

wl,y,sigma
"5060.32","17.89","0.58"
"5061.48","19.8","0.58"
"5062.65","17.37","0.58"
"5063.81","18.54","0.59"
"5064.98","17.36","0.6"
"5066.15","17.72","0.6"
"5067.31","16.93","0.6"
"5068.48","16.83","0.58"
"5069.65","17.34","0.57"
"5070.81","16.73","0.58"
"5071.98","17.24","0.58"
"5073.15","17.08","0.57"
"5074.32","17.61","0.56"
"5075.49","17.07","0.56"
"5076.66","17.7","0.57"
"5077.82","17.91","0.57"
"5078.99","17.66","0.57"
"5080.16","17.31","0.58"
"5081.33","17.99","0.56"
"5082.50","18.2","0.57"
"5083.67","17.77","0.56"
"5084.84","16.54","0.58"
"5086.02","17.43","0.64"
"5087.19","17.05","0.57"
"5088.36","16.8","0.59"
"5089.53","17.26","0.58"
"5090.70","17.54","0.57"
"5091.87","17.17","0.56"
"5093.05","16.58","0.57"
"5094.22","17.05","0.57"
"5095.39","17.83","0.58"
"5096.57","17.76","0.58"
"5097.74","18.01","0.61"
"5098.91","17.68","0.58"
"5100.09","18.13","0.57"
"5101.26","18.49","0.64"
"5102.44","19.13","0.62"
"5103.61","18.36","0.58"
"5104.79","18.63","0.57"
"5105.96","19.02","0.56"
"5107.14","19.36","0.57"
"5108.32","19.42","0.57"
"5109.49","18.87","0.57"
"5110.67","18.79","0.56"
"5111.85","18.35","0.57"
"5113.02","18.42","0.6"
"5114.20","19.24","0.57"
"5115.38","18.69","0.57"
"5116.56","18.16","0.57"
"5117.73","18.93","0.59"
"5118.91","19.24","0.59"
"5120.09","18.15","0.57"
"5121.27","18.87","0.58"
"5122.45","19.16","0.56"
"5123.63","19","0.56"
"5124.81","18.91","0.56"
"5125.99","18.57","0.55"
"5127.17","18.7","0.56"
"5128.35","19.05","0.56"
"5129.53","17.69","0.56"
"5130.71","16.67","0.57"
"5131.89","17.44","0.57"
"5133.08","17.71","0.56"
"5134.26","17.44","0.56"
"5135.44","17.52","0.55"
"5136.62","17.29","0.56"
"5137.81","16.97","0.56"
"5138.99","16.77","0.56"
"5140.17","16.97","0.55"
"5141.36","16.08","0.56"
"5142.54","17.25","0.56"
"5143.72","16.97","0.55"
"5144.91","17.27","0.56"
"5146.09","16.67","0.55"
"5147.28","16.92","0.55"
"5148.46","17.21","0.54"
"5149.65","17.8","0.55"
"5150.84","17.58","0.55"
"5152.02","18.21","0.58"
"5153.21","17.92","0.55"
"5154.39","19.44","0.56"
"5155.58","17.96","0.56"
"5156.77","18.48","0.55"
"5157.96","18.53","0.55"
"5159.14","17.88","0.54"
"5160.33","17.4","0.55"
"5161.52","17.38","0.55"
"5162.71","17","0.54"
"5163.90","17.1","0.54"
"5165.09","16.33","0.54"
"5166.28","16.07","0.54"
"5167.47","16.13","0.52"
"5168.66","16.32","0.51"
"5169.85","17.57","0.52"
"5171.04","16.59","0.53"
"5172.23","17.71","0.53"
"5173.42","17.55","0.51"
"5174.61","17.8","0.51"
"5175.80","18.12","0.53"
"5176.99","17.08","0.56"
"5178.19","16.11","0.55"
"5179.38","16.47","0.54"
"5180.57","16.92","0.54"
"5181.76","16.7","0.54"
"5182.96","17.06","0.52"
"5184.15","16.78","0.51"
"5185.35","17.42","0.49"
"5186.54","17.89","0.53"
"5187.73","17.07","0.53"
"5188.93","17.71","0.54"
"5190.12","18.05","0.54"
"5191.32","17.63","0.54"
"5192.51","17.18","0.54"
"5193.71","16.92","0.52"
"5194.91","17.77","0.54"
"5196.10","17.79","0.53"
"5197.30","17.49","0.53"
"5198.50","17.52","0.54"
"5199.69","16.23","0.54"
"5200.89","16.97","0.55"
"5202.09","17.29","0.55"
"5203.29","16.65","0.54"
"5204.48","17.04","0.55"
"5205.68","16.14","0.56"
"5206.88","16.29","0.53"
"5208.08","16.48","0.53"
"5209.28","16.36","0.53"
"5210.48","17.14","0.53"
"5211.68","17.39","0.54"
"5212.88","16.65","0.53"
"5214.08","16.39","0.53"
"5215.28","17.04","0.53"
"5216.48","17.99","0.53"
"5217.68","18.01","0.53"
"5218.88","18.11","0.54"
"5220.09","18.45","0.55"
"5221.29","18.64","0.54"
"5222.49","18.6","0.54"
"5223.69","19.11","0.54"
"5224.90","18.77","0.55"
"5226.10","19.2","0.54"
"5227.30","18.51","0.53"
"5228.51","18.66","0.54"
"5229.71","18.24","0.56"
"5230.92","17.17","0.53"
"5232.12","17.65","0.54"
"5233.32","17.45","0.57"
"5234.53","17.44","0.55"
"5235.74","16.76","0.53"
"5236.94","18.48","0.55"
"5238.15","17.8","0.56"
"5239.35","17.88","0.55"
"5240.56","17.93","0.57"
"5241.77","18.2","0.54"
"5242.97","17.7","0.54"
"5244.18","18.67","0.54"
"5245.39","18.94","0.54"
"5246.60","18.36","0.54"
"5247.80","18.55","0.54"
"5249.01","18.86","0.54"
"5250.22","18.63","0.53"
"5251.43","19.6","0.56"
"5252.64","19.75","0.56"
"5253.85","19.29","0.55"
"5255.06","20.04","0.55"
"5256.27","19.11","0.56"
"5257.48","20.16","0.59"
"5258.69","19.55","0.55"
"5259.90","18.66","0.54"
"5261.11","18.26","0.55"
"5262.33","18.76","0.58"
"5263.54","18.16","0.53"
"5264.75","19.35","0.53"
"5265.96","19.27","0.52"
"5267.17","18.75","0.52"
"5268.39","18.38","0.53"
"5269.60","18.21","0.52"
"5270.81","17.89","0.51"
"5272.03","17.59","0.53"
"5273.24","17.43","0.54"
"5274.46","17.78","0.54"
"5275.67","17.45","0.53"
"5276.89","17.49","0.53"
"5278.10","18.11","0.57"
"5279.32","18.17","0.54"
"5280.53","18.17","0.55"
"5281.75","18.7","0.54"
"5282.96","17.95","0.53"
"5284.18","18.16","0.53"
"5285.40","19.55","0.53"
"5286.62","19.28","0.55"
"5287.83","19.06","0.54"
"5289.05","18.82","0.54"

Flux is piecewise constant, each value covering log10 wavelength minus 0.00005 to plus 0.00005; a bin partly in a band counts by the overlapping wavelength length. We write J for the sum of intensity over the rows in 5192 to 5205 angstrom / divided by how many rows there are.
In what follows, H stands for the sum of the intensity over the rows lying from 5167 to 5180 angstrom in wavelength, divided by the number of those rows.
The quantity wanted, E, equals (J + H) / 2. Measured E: 17.1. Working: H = 17.0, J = 17.2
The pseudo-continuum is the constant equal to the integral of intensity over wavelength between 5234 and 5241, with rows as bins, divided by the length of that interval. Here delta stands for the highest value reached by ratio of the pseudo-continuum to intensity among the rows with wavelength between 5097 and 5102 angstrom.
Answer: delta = 1.00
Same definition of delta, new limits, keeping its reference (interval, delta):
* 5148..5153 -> 1.03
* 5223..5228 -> 0.96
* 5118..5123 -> 0.98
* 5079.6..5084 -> 1.02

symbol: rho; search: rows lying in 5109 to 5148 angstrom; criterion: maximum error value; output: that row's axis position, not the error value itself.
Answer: 5113.02 angstrom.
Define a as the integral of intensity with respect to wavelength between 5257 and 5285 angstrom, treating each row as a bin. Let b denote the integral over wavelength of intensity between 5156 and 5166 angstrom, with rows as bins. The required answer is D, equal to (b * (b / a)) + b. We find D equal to 234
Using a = 514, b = 175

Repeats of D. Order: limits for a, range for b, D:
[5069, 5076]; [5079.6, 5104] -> 1967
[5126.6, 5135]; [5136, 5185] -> 5608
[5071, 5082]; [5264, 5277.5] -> 557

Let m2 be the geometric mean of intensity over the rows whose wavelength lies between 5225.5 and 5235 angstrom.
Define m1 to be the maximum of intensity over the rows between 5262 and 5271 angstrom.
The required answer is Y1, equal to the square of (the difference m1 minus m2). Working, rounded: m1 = 19.35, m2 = 18.0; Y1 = 1.7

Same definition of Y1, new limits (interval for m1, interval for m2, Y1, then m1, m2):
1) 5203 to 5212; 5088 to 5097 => 0.0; 17.39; 17.2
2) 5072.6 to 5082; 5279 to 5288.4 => 0.4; 17.99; 18.6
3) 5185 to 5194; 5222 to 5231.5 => 0.2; 18.05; 18.5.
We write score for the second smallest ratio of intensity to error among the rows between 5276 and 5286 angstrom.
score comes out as 33.0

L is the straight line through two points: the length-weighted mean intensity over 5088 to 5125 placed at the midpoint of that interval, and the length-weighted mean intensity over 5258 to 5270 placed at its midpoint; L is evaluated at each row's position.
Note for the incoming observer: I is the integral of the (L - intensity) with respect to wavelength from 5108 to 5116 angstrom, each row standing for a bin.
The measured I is -4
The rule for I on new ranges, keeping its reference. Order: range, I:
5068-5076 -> 9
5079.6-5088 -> 7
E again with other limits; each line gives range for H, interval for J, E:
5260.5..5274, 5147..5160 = 18.2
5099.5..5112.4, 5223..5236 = 18.4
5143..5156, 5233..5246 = 17.8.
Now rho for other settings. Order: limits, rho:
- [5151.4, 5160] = 5152.02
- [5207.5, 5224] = 5220.09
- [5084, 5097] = 5086.02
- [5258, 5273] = 5262.33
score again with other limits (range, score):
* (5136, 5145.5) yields 29.9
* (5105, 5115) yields 32.2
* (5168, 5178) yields 31.3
